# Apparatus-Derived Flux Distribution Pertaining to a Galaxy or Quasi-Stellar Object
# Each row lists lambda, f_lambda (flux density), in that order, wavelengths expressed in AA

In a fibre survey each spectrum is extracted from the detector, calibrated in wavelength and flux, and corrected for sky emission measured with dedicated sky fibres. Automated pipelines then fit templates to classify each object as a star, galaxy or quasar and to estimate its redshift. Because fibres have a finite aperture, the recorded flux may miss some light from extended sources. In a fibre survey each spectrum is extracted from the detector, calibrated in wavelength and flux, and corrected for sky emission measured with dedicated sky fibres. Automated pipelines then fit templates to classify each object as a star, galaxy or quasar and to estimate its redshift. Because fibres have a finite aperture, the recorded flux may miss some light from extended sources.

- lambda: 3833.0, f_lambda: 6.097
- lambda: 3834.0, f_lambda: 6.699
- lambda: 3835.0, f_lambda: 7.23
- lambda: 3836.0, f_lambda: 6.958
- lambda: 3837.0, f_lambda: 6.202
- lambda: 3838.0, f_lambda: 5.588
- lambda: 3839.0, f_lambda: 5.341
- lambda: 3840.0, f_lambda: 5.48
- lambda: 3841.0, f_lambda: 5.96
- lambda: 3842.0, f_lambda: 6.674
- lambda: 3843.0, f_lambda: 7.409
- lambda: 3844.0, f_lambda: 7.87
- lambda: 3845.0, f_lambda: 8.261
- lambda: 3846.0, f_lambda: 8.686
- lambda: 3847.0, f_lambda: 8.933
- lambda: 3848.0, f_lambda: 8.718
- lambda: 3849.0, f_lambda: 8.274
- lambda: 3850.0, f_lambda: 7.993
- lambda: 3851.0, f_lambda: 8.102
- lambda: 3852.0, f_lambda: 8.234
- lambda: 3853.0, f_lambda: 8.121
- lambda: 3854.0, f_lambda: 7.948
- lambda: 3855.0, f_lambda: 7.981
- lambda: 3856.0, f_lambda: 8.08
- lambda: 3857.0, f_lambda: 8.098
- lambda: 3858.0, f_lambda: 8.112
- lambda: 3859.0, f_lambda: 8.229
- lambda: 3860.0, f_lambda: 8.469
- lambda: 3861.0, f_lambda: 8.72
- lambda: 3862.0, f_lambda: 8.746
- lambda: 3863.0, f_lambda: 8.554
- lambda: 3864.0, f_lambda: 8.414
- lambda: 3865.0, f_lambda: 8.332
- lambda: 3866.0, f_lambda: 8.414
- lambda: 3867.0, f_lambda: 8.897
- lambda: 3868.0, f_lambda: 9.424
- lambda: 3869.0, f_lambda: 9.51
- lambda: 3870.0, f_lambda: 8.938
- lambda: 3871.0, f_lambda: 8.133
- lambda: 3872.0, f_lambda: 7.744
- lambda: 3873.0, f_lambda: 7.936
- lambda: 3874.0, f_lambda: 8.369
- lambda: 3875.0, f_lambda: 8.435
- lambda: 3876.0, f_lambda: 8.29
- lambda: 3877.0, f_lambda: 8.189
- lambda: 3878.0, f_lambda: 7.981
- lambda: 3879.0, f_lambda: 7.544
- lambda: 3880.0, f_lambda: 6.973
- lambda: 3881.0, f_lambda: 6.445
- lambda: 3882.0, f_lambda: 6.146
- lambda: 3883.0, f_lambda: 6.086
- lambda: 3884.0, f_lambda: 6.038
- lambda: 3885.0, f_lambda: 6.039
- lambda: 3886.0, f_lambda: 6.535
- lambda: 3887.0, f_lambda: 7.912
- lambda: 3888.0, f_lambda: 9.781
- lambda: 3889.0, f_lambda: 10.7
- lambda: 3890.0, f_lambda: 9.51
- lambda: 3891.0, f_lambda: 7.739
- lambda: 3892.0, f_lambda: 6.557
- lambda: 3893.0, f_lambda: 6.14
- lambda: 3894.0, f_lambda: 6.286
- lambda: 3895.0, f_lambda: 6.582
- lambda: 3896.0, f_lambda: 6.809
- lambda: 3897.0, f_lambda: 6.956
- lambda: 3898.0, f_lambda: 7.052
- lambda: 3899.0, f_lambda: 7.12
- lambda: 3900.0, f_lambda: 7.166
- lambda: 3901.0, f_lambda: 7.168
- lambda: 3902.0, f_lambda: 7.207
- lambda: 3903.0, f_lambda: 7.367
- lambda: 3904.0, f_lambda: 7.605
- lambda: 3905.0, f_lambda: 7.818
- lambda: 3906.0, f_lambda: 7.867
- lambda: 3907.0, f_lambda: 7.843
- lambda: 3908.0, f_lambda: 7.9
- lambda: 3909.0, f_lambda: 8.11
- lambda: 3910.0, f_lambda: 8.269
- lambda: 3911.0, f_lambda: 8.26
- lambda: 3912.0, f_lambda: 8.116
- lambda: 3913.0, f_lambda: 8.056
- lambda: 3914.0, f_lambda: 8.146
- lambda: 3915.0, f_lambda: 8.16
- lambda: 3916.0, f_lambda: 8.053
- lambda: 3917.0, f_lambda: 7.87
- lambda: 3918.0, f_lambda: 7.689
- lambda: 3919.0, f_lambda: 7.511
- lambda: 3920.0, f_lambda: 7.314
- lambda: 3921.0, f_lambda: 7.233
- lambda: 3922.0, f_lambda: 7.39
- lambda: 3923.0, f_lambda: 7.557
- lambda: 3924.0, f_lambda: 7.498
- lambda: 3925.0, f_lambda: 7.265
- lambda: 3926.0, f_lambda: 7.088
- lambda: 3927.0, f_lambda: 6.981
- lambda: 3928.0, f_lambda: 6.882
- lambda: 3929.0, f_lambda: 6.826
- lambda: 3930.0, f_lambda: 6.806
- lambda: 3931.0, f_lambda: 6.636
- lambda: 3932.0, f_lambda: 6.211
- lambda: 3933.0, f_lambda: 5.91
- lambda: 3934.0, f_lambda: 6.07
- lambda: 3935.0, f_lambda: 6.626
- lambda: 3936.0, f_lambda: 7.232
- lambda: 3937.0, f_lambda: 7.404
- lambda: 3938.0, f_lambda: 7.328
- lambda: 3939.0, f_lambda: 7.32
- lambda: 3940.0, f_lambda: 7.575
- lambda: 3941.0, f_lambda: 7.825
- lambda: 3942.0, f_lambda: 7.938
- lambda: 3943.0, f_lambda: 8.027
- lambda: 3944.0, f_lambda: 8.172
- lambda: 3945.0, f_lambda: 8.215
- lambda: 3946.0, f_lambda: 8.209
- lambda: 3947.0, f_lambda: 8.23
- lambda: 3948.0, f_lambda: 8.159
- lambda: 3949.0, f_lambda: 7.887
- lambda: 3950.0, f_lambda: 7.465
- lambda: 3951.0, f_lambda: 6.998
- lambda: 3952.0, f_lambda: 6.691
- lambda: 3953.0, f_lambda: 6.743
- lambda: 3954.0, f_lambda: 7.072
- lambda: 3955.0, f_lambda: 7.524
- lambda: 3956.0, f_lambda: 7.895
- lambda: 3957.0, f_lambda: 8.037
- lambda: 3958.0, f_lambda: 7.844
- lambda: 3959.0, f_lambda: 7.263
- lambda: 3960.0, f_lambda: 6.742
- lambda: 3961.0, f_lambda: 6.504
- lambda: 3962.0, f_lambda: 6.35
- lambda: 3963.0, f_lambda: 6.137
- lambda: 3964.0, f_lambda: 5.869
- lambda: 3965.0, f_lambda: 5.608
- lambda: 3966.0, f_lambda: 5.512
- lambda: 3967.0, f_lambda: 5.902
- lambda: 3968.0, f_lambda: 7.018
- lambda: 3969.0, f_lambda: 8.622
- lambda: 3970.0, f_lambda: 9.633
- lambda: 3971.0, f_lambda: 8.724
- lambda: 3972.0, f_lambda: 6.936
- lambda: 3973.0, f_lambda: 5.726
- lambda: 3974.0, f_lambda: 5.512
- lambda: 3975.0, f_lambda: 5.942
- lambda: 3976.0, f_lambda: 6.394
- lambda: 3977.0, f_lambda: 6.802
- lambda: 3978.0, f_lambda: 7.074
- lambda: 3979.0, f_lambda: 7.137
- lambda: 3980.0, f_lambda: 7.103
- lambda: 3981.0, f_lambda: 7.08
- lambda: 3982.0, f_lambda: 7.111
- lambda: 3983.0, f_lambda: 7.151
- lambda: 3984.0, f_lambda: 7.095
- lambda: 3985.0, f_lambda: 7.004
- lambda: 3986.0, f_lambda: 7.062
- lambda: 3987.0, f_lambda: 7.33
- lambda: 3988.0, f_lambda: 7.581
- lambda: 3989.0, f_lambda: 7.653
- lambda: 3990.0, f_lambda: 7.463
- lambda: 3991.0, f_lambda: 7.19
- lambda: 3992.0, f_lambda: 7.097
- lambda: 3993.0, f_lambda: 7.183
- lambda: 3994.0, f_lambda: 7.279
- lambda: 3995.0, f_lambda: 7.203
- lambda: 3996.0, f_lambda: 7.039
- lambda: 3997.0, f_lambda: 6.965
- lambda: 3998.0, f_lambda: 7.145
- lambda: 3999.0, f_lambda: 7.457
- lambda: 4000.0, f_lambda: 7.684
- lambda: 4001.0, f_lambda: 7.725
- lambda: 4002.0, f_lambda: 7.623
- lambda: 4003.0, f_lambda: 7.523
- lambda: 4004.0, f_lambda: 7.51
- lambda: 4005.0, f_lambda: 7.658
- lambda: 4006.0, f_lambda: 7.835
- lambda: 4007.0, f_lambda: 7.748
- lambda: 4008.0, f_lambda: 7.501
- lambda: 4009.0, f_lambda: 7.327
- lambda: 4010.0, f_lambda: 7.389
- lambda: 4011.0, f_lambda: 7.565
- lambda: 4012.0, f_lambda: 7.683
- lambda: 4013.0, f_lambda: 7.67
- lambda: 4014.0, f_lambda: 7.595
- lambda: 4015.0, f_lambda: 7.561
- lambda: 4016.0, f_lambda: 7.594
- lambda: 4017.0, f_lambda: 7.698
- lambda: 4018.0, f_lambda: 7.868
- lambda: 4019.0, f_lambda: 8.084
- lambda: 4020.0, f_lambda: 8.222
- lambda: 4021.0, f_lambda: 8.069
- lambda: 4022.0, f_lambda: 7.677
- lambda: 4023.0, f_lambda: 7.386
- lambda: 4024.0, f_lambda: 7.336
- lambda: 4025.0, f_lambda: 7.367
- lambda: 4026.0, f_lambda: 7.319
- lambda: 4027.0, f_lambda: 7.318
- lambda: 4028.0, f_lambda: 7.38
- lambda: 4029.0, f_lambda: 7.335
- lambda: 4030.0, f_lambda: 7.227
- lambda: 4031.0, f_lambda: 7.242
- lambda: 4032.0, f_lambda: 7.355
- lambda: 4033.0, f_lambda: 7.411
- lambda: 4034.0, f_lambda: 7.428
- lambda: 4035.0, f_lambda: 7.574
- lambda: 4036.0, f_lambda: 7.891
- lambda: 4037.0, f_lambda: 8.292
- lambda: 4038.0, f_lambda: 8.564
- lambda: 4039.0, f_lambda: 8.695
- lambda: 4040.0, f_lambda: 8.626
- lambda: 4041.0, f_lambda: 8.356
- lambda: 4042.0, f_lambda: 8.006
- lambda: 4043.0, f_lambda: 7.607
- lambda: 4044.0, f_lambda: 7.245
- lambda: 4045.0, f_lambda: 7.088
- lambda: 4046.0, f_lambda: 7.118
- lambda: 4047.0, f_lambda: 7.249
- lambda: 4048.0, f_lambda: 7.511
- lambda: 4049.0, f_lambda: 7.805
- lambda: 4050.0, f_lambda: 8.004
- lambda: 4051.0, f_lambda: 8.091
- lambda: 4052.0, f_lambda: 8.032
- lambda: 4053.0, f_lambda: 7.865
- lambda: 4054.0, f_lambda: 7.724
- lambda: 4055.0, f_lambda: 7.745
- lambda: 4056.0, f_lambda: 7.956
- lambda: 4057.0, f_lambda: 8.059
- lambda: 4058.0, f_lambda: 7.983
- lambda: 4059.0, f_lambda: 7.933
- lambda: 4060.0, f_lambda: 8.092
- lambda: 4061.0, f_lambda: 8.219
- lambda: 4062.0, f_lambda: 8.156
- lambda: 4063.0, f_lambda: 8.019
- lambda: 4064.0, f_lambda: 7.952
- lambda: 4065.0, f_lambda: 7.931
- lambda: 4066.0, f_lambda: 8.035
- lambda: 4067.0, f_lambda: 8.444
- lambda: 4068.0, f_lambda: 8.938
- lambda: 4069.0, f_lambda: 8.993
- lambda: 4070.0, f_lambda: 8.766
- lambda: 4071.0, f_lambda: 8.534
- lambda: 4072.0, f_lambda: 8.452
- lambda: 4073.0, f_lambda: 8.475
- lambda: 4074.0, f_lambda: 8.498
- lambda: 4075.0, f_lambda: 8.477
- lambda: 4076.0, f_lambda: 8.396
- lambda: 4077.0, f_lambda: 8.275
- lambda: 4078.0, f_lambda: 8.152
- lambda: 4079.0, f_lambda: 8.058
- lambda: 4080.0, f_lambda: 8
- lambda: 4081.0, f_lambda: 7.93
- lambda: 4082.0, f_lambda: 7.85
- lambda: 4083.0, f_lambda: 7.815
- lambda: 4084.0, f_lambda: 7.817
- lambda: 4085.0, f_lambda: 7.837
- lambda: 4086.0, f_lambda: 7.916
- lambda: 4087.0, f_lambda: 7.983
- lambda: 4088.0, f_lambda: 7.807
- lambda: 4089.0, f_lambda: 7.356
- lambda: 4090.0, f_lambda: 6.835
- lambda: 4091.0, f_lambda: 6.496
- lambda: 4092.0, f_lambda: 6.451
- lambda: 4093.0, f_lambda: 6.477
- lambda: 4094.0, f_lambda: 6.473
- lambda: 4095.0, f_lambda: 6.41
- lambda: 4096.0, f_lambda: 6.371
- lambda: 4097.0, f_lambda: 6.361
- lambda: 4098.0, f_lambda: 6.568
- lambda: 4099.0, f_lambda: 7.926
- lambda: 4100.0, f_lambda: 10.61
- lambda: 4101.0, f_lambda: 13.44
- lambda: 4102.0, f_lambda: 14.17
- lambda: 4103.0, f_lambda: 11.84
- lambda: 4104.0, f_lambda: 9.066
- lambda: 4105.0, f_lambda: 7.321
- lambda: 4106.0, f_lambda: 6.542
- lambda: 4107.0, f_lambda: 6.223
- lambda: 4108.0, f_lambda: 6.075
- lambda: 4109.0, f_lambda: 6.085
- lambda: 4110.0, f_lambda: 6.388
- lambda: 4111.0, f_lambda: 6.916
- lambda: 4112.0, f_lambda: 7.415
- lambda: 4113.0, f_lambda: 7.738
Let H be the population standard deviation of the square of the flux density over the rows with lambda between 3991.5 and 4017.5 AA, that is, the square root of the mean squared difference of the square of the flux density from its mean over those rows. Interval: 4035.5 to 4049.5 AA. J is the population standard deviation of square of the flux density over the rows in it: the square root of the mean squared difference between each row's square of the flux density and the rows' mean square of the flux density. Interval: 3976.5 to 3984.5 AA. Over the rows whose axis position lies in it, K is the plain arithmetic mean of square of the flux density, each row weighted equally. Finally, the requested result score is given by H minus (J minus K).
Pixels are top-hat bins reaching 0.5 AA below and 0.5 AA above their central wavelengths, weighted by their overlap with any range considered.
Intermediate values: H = 4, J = 9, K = 50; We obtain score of 45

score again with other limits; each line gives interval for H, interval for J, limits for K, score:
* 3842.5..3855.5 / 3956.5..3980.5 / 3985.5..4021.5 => 47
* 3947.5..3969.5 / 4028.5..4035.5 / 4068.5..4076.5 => 84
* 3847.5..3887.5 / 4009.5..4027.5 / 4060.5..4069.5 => 78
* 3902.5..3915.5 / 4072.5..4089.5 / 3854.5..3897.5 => 63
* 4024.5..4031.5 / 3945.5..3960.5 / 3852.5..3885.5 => 57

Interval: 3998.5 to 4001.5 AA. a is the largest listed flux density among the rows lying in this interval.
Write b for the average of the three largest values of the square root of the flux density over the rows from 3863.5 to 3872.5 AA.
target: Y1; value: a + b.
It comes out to 10.8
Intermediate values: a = 7.725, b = 3.05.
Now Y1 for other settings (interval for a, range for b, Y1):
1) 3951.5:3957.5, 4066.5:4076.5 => 11.0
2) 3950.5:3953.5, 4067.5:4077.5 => 10.0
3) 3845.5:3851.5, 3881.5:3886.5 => 11.4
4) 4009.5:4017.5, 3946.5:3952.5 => 10.5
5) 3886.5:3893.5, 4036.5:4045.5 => 13.6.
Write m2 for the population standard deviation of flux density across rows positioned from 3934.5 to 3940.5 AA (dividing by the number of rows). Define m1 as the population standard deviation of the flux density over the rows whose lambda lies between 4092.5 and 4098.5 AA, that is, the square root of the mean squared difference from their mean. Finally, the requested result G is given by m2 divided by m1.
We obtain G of 4.2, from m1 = 0.07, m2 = 0.30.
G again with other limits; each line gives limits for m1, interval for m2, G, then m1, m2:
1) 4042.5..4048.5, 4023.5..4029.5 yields 0.1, 0.19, 0.02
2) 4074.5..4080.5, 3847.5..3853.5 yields 1.3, 0.17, 0.23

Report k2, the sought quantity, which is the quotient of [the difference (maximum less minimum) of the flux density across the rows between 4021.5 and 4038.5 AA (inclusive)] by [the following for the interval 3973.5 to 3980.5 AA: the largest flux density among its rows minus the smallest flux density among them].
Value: 0.8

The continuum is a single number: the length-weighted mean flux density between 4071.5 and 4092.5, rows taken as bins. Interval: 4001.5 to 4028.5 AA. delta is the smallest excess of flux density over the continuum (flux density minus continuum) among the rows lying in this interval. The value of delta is -0.5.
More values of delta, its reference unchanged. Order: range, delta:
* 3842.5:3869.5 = -0.4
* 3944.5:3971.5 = -2.3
